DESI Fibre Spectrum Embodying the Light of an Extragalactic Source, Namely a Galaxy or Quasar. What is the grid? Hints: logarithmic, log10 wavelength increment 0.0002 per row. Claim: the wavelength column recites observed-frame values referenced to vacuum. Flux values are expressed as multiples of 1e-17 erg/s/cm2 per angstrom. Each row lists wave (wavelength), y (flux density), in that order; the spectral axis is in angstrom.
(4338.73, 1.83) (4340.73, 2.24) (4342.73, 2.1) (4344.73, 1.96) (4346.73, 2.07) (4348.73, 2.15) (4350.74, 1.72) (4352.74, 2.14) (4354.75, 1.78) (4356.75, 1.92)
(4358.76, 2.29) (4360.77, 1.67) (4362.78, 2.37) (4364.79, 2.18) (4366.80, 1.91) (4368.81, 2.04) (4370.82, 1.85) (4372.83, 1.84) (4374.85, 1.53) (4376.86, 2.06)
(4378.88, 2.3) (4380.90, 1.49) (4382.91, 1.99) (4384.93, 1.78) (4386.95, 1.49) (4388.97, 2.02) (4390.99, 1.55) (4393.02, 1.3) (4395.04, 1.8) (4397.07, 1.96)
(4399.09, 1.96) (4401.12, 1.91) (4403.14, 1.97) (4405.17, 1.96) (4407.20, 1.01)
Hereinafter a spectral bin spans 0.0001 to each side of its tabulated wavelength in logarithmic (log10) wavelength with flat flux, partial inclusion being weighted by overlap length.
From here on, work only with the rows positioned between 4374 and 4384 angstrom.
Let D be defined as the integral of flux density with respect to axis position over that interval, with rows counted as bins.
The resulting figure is 18.8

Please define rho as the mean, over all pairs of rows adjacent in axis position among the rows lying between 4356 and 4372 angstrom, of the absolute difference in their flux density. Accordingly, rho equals 0.35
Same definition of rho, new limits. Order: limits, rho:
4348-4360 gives 0.34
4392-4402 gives 0.18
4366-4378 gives 0.23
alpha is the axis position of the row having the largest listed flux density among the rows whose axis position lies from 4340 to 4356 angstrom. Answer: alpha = 4340.73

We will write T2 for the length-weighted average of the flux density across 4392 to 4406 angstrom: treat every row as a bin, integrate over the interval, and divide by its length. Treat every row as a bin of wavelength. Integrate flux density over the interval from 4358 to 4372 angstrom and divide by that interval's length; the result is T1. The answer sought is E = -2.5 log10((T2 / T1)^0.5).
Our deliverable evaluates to 0.06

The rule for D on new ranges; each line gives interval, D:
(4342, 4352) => 20.0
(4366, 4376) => 18.4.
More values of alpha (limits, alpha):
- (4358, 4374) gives 4362.78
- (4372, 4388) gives 4378.88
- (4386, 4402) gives 4388.97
